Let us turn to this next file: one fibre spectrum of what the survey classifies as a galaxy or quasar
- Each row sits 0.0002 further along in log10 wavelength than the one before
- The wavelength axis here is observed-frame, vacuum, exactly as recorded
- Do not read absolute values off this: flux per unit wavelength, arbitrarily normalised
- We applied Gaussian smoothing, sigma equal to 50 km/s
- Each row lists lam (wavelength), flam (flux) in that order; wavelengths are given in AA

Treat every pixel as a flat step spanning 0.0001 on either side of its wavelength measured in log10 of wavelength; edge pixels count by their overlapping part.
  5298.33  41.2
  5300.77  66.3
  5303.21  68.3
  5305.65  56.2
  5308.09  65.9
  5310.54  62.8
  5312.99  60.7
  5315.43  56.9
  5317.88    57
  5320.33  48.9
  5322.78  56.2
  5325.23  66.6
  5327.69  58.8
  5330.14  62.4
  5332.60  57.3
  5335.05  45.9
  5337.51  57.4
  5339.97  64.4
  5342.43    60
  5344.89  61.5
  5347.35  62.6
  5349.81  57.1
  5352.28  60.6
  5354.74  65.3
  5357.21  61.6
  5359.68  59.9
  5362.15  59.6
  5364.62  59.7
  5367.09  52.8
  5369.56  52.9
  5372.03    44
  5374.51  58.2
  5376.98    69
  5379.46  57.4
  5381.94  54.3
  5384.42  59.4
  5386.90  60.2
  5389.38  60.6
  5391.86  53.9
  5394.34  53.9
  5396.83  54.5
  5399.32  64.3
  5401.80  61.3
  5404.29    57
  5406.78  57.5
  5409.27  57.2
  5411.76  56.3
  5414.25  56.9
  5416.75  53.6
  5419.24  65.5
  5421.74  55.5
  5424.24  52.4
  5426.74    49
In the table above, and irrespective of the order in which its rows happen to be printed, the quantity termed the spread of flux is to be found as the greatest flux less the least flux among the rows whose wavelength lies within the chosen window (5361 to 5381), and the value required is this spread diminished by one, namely 24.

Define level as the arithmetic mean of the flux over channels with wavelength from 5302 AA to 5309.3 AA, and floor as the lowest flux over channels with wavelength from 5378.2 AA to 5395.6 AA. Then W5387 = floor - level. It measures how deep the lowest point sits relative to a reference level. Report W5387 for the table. -10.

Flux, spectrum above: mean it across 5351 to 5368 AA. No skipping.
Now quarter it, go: 15.0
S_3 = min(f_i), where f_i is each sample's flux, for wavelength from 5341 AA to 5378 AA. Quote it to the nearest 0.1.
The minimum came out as 44.0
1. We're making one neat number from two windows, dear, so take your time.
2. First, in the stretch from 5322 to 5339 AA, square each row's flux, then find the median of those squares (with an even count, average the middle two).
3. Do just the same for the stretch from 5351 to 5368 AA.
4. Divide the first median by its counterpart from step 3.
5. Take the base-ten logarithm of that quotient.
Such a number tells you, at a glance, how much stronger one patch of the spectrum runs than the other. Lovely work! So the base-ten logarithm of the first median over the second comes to -0.037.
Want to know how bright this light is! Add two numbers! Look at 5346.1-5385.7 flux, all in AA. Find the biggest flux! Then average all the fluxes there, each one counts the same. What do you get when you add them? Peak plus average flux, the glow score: 127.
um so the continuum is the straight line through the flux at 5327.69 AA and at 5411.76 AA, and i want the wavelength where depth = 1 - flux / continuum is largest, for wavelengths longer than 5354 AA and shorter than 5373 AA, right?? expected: 5372.03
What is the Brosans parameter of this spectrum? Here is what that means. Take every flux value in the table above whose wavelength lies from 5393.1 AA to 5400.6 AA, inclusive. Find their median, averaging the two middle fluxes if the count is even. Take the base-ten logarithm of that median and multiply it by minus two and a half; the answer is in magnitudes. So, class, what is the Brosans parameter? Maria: -4.34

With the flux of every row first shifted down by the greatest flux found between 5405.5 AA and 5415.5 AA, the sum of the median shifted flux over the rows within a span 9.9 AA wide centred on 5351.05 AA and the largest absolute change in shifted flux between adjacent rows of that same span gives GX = 9.6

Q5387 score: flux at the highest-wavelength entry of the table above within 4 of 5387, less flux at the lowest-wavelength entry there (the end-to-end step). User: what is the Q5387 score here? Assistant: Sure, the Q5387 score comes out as 1.2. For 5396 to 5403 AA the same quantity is 6.8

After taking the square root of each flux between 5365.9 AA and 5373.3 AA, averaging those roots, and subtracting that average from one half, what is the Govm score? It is -6.6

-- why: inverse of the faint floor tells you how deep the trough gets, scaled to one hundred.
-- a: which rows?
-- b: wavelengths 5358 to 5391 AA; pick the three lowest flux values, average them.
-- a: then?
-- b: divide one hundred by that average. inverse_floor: 2.00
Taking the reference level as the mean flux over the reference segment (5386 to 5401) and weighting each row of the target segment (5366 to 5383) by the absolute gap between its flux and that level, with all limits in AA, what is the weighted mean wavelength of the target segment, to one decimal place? 5373.5 AA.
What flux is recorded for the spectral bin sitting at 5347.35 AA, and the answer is 62.6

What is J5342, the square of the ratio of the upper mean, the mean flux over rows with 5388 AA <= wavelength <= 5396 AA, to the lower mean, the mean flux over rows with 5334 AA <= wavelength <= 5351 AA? 0.92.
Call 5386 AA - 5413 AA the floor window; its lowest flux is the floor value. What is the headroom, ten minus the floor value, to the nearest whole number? -44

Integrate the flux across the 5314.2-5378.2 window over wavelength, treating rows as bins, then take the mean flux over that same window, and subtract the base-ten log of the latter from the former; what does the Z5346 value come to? 3732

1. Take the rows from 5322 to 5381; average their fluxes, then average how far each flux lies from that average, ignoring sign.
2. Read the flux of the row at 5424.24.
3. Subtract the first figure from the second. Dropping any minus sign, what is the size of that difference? 48.3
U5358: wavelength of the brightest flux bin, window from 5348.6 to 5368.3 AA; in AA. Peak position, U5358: 5354.74 AA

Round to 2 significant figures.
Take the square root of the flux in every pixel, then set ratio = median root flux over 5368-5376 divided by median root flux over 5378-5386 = 0.96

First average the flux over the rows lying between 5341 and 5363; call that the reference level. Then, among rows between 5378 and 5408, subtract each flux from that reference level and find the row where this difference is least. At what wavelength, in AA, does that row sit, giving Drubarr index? 5399.32 AA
